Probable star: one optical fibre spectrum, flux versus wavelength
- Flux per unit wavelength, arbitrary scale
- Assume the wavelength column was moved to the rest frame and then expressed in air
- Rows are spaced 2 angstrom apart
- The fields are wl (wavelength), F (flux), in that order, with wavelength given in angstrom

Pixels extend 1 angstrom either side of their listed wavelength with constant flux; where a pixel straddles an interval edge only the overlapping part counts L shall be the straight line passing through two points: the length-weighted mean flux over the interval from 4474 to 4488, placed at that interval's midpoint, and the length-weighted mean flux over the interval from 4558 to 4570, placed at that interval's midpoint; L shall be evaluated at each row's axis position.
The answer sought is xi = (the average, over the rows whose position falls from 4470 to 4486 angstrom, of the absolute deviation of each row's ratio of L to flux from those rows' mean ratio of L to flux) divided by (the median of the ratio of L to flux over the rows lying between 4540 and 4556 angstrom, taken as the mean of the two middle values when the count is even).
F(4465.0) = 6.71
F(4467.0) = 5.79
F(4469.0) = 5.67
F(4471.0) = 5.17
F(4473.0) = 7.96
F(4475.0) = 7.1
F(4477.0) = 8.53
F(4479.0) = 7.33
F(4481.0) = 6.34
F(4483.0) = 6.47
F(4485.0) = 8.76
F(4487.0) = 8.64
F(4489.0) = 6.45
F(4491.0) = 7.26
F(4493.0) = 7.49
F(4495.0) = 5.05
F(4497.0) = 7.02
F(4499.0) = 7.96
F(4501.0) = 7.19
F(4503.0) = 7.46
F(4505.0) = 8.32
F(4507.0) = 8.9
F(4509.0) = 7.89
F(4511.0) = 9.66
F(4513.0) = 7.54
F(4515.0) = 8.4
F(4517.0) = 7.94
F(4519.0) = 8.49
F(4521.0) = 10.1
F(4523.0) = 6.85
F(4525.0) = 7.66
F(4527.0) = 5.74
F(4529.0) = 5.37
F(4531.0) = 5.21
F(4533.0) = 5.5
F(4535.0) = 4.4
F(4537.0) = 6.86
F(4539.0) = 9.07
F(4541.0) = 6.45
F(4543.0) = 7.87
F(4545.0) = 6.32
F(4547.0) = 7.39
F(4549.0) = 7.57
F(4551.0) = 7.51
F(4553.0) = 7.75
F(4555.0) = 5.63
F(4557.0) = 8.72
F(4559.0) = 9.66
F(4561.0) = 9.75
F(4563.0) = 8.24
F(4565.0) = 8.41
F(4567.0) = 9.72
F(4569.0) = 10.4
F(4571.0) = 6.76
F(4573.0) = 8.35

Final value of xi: 0.12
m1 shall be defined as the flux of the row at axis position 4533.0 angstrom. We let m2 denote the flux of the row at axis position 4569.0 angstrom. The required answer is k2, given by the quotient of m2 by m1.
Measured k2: 1.89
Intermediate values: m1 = 5.5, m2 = 10.4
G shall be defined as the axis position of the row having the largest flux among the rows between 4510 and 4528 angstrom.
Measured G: 4521.0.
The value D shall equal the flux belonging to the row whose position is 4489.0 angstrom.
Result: 6.45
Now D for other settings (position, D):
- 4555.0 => 5.63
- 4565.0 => 8.41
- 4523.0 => 6.85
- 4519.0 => 8.49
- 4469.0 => 5.67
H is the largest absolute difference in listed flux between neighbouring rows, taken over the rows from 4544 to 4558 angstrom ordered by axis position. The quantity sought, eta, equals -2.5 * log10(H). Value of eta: -1.2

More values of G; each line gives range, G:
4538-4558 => 4539.0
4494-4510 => 4507.0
